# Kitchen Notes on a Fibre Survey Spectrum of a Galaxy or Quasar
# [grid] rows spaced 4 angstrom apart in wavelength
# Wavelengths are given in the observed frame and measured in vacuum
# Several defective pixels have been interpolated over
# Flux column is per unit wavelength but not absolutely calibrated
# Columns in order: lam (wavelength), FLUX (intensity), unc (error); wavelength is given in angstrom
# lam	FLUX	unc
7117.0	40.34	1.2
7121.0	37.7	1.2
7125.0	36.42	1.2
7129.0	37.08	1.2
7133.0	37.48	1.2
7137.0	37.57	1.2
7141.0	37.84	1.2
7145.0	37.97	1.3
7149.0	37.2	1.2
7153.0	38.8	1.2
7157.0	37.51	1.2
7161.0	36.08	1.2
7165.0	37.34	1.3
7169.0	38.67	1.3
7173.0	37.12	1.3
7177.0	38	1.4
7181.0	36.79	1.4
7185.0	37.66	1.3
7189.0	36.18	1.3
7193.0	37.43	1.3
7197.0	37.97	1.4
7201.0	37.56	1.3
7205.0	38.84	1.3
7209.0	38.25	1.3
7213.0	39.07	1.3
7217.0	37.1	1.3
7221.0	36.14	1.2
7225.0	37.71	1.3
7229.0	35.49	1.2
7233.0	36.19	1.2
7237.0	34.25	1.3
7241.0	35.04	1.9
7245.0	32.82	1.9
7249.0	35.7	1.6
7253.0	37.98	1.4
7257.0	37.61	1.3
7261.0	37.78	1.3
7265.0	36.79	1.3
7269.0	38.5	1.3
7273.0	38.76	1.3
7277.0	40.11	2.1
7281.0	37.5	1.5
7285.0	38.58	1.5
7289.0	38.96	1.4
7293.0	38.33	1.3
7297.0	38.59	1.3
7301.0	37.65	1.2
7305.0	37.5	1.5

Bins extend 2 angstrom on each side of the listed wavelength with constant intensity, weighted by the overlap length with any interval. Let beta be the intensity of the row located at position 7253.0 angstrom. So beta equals 37.98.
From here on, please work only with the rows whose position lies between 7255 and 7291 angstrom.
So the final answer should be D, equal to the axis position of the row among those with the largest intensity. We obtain 7277.0 angstrom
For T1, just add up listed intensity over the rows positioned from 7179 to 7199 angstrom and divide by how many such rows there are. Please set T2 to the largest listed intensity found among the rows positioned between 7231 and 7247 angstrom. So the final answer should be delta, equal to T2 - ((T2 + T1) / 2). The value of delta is -0.5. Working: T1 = 37.2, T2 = 36.19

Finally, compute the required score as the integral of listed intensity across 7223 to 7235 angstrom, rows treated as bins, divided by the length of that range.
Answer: 36.5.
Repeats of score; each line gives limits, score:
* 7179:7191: 36.9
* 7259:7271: 37.7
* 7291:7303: 38.2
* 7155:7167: 37.0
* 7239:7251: 34.5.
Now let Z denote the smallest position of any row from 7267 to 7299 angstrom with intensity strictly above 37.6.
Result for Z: 7269.0 angstrom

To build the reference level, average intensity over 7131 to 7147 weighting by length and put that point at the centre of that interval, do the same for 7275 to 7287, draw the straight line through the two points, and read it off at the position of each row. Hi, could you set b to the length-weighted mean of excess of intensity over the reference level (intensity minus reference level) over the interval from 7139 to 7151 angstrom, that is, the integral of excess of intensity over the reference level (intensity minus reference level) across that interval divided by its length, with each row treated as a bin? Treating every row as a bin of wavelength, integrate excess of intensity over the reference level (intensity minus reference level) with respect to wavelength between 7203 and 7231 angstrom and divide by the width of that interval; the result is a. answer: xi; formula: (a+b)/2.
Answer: -0.4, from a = -0.8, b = -0.1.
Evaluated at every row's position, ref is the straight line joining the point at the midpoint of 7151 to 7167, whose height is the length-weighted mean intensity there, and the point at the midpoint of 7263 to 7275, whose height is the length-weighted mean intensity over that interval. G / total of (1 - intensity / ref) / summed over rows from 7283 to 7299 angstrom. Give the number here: -0.051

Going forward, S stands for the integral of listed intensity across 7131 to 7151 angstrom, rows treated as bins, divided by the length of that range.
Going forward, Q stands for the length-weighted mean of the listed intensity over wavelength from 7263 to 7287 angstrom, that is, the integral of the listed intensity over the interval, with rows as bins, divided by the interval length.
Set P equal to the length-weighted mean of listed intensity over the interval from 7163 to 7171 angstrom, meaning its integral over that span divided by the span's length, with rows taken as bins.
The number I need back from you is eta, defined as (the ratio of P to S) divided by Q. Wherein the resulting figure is 0.0263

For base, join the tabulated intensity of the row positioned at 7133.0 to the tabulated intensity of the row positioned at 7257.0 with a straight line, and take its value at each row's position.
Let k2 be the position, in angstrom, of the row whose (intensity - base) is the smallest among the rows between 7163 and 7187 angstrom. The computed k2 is 7181.0 angstrom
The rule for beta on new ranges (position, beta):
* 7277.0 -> 40.11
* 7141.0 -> 37.84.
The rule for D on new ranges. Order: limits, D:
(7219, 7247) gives 7225.0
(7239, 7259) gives 7253.0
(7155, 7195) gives 7169.0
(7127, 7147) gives 7145.0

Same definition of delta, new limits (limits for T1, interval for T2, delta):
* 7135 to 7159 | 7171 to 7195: 0.1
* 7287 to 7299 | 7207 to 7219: 0.2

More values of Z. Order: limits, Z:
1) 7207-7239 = 7209.0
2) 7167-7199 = 7169.0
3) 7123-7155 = 7141.0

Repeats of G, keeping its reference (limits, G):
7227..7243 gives 0.274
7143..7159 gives -0.051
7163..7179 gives -0.031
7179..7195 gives 0.060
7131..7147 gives -0.042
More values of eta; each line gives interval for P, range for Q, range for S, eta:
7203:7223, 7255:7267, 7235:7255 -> 0.0288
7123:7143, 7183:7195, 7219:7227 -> 0.0272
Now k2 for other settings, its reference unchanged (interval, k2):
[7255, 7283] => 7265.0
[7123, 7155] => 7125.0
